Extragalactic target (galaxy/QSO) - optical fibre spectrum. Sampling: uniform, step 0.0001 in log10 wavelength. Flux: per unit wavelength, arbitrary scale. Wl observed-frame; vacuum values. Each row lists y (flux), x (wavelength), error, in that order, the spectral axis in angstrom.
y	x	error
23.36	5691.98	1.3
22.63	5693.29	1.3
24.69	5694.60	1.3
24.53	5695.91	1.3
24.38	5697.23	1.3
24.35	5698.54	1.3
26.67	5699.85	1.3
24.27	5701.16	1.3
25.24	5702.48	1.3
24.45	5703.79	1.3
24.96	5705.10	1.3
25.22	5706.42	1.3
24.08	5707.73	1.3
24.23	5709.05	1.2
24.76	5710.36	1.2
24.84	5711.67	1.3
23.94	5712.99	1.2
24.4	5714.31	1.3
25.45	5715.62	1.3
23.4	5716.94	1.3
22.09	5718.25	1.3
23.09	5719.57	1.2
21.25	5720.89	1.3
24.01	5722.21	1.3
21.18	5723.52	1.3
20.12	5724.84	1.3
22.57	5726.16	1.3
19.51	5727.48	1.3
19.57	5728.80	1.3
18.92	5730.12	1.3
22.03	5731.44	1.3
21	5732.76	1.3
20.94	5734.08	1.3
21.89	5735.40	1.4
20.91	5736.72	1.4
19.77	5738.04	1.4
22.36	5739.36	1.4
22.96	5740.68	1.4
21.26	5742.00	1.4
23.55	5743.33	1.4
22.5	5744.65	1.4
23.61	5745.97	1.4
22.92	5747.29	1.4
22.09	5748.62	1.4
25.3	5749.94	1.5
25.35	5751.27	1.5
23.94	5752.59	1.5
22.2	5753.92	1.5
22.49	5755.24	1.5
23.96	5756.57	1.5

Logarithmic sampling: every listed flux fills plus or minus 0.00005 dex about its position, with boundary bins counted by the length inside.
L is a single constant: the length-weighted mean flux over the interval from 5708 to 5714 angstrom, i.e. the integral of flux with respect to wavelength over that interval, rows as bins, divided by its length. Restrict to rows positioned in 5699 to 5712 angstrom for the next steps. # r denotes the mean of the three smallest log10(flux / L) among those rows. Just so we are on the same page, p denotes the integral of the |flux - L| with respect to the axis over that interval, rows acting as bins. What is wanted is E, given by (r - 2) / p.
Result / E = -0.26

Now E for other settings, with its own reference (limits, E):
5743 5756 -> -0.11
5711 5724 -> -0.12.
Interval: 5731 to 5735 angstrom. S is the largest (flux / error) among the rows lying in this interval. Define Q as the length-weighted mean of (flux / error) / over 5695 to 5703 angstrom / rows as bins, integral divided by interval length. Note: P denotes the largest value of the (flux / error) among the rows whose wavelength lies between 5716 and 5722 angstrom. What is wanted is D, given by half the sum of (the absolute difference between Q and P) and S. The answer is 8.5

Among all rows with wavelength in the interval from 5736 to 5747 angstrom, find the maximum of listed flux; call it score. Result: 23.61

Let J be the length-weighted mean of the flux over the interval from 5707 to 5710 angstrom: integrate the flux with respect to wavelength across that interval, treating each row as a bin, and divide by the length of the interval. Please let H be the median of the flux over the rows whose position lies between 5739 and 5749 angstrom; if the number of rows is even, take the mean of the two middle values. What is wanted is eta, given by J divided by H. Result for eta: 1.07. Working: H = 22.7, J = 24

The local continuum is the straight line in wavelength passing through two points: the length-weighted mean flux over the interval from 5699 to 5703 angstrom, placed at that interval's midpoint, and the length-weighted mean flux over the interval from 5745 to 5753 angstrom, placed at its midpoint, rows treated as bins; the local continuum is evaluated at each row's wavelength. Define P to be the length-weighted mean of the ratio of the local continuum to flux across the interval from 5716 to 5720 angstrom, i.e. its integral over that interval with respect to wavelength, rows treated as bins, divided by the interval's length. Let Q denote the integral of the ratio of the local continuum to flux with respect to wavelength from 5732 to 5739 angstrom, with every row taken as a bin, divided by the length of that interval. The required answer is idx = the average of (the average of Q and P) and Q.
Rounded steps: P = 1.078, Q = 1.16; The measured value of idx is 1.14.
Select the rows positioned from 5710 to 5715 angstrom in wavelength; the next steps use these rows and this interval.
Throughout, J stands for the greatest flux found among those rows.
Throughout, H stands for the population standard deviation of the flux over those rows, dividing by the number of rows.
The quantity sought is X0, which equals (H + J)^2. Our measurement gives 635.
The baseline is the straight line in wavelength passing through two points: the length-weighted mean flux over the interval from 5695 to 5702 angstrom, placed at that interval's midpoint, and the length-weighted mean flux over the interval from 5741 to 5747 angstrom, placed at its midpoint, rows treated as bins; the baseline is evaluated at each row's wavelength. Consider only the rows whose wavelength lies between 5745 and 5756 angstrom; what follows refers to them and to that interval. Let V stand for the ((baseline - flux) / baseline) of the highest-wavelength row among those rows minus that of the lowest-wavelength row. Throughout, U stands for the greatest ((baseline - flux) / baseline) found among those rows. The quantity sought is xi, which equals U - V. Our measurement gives -0.01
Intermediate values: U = 0.02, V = 0.03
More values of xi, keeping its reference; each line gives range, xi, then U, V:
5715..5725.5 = -0.06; 0.15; 0.21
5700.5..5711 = 0.05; 0.02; -0.04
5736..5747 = 0.28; 0.14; -0.14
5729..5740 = 0.36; 0.19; -0.16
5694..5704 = 0.03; 0.02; -0.01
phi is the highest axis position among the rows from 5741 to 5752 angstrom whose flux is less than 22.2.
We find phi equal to 5748.62 angstrom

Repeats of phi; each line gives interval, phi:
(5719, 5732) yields 5731.44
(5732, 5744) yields 5742.00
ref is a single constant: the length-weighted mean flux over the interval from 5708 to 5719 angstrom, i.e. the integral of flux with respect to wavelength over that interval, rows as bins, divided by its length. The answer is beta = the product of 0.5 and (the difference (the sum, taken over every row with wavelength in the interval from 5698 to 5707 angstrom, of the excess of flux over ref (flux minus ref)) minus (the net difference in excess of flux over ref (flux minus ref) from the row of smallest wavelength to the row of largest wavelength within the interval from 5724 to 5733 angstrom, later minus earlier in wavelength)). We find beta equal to 3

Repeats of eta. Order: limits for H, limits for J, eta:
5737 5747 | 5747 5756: 1.04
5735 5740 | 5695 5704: 1.16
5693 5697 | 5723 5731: 0.83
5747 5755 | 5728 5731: 0.83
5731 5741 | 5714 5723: 1.09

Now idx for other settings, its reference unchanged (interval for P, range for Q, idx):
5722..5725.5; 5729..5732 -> 1.19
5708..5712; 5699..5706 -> 1.01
